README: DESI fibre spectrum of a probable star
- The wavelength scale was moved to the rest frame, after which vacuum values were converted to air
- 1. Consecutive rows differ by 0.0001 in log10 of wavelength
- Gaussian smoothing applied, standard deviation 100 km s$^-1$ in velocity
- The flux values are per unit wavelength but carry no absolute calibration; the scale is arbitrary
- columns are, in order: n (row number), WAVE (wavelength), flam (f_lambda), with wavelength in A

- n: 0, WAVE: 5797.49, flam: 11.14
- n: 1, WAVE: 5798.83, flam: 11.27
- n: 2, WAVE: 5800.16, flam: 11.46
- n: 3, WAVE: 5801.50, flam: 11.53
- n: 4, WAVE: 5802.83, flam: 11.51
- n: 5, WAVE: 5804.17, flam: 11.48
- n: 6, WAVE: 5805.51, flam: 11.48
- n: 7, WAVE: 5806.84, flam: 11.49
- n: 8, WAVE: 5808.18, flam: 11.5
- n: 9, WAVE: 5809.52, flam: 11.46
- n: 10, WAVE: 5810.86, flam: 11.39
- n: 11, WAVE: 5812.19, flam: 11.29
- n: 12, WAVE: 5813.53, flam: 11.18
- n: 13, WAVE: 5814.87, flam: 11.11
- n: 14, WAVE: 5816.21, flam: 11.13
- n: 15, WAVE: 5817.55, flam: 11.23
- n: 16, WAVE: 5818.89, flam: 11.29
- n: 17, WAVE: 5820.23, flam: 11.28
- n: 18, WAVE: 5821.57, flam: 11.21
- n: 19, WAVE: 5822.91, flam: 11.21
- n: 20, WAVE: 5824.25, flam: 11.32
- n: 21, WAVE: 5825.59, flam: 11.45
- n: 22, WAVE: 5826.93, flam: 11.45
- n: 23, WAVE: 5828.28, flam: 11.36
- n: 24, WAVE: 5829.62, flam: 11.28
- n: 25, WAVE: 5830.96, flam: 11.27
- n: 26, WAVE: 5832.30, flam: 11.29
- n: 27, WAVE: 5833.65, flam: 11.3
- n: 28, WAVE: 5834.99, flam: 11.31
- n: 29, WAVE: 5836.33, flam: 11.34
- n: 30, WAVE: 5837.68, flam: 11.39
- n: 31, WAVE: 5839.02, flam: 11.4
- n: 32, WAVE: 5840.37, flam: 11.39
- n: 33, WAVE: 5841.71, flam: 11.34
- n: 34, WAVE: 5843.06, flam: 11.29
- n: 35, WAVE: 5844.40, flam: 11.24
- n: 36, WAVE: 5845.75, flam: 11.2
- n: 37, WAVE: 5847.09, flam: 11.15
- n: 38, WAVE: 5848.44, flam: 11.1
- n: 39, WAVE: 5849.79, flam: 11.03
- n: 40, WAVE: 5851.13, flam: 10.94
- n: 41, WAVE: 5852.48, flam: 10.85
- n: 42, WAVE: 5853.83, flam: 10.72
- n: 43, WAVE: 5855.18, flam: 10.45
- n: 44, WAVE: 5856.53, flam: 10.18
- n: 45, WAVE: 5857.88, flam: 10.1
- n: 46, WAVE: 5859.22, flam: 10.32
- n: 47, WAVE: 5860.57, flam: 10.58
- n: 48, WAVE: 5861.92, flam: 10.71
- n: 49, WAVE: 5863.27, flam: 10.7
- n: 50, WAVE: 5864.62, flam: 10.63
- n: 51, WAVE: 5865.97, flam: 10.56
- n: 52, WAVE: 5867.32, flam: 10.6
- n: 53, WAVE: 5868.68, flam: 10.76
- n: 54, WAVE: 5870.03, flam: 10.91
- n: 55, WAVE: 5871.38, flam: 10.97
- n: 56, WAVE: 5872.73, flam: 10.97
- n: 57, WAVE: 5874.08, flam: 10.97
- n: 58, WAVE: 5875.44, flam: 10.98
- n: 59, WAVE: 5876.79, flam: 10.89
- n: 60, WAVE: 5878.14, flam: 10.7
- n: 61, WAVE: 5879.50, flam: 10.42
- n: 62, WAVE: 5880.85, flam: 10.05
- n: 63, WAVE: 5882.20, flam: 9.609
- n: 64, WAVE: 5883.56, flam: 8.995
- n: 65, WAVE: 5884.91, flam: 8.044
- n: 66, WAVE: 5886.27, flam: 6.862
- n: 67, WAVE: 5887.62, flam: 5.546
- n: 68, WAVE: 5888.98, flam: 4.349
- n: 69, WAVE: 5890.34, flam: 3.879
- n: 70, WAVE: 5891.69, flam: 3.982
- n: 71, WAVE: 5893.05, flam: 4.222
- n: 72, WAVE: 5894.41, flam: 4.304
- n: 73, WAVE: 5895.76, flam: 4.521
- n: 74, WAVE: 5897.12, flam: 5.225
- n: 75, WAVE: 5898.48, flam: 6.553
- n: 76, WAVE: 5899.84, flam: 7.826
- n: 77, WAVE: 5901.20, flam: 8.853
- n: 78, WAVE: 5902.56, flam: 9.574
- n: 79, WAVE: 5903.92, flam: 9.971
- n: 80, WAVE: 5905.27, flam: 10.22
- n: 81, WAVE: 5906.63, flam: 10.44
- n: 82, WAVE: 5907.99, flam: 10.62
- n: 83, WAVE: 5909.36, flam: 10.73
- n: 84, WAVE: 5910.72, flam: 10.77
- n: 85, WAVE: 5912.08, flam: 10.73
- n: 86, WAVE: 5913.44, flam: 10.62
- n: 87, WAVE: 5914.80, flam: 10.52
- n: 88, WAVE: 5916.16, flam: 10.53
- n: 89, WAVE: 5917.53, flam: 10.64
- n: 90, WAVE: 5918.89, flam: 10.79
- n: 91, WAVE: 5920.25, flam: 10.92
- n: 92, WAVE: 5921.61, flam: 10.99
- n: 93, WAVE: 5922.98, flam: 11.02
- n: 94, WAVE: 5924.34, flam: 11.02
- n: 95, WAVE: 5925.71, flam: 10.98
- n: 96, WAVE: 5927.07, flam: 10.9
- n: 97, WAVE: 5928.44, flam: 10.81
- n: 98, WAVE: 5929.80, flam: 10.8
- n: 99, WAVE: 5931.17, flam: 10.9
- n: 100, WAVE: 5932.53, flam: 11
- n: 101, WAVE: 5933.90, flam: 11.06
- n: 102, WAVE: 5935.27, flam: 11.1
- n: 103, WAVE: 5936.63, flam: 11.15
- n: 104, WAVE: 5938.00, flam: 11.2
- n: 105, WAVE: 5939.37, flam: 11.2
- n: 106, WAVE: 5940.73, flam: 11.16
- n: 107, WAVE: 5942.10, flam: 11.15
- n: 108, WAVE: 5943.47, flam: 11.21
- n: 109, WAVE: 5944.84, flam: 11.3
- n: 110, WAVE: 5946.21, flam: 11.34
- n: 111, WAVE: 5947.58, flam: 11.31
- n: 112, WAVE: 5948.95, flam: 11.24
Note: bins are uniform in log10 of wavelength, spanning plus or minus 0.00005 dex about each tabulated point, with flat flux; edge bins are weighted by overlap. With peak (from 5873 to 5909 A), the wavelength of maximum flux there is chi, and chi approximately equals 5875.44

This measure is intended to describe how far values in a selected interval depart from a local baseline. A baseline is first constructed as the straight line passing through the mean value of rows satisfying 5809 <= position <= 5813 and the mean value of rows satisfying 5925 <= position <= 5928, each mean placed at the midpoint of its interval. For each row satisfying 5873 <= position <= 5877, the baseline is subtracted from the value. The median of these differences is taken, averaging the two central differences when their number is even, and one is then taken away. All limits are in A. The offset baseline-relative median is -1.2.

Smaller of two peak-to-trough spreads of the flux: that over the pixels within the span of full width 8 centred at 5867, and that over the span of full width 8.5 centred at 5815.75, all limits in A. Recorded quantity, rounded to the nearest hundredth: 0.18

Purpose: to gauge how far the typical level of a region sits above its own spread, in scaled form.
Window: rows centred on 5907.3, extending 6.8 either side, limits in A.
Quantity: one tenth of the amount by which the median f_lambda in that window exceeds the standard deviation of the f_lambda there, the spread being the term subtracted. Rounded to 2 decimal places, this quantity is 0.99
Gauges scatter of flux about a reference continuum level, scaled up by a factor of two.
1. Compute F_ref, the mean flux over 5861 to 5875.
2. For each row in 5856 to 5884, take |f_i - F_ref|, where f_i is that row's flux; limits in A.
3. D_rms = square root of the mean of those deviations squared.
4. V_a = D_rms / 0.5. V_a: 1.1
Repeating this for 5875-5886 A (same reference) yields 2.5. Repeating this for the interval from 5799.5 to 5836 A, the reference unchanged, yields 1.2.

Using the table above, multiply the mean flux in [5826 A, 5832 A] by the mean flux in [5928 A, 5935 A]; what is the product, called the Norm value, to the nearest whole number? 124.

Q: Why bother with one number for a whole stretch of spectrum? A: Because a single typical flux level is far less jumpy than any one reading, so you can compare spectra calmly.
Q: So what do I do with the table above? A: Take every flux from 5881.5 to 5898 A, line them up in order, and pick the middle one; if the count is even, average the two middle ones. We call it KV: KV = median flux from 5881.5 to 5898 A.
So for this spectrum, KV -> 4.9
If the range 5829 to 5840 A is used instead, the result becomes 11.3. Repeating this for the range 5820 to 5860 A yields 11.3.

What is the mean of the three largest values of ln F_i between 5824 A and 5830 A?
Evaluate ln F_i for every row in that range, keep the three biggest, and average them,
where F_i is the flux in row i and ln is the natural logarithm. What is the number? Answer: 2.44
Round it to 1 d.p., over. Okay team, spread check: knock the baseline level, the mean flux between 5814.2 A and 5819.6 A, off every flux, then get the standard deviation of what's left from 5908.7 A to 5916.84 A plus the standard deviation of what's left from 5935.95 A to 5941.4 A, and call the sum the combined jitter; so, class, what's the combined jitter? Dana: 0.1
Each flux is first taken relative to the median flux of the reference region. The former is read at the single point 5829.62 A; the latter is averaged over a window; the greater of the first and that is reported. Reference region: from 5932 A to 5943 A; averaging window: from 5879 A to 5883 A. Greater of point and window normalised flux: 1.01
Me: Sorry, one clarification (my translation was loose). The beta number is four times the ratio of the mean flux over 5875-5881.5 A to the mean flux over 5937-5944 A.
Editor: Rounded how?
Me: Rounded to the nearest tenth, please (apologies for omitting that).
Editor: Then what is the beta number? 3.8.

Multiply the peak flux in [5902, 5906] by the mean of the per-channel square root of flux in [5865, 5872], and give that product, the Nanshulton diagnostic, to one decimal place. 33.5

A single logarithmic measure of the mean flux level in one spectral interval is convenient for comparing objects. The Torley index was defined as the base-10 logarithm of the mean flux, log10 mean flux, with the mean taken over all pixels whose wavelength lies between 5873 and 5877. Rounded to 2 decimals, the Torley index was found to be 1.04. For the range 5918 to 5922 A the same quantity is 1.04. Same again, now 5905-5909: 1.02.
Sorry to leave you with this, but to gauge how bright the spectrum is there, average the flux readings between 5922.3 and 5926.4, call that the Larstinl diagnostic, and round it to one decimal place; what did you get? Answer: 11.0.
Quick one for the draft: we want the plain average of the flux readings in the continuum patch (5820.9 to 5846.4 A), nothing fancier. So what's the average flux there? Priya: 11.3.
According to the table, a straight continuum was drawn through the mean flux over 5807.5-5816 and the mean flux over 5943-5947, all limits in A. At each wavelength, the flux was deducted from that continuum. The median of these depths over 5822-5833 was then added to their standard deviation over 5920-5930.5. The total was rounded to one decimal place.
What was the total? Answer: 0.1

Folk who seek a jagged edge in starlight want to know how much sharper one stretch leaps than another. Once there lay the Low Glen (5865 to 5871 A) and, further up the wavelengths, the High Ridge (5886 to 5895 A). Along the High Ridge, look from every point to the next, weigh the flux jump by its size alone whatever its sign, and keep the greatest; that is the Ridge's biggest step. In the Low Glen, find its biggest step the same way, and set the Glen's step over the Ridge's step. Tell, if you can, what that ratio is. 0.1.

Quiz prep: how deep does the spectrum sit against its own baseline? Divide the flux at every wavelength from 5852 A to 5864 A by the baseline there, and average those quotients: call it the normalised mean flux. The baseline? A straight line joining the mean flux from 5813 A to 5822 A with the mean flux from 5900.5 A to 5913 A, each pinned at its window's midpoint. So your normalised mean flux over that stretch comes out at 0.977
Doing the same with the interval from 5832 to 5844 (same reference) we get 1.033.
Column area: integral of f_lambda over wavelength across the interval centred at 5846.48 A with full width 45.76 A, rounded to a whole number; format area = 503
